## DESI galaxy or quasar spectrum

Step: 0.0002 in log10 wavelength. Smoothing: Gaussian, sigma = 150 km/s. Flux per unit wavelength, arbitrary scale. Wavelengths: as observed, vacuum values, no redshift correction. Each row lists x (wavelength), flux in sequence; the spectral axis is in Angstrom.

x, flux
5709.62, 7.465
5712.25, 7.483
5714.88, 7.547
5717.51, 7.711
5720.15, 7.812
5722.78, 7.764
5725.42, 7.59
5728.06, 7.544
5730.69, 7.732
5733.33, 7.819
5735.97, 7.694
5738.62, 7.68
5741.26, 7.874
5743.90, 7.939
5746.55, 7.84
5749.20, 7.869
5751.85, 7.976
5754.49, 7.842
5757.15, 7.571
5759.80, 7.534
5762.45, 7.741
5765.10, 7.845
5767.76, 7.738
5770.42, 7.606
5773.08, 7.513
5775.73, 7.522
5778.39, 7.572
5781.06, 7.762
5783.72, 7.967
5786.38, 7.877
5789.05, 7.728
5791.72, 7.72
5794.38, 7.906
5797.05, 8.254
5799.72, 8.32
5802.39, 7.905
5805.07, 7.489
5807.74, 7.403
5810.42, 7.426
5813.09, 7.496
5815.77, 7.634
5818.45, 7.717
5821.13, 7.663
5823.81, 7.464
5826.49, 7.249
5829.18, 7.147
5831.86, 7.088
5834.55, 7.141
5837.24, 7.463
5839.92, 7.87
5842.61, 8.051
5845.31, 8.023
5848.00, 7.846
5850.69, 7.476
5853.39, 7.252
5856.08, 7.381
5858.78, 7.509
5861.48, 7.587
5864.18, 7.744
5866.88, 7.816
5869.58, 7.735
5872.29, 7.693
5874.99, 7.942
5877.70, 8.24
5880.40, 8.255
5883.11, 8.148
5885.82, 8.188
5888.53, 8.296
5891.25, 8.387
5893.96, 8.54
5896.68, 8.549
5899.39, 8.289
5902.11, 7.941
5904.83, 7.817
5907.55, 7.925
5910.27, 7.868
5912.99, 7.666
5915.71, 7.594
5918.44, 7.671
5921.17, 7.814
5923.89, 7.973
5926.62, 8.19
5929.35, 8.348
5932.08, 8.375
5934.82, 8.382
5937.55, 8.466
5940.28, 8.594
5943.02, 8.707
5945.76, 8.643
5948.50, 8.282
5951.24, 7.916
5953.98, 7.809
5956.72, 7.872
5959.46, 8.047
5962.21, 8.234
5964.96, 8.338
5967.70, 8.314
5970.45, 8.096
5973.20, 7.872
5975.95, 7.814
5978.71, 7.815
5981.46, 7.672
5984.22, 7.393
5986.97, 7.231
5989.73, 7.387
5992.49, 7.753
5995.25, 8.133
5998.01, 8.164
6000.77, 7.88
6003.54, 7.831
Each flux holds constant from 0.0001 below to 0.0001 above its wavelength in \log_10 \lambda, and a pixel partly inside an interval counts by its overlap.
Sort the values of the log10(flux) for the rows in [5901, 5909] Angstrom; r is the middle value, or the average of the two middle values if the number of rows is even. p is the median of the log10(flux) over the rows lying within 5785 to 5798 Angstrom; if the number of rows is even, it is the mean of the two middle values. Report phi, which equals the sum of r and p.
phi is 1.795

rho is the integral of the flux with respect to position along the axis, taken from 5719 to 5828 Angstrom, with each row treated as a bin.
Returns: 842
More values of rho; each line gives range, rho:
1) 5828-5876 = 365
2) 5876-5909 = 271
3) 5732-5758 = 203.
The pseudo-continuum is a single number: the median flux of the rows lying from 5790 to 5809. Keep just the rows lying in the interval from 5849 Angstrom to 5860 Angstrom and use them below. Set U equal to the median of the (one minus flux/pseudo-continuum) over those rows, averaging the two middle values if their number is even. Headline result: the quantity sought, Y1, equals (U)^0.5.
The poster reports 0.246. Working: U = 0.060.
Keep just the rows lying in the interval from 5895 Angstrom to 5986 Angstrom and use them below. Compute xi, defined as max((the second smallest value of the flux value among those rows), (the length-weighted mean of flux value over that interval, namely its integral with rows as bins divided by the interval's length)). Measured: 8.07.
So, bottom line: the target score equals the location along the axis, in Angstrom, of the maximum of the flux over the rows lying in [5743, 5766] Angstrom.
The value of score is 5751.85 Angstrom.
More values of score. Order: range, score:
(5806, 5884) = 5880.40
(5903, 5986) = 5943.02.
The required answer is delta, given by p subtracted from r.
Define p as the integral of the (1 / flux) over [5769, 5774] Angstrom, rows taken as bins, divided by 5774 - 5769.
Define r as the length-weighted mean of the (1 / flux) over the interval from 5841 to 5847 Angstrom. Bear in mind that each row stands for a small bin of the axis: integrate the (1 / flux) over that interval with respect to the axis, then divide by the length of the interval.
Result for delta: -0.007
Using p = 0.132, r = 0.125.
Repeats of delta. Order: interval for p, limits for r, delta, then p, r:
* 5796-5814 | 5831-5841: 0.006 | 0.129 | 0.136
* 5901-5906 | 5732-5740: 0.002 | 0.127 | 0.129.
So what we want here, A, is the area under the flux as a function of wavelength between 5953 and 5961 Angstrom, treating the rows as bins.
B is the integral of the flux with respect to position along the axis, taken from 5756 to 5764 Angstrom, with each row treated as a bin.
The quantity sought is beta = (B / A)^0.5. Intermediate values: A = 63.4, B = 61.1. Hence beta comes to 0.98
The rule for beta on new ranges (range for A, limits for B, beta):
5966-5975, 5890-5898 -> 0.97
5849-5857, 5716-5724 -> 1.02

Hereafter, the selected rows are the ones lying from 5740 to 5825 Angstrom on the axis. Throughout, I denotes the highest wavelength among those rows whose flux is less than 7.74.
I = 5823.81 Angstrom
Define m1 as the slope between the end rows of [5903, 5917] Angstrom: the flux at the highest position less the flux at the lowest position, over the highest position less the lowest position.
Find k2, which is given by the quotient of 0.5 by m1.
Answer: -24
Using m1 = -0.020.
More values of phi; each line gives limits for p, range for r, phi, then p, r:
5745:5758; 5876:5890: 1.810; 0.894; 0.92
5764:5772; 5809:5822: 1.771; 0.889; 0.88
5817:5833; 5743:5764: 1.761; 0.867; 0.89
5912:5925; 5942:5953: 1.812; 0.885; 0.93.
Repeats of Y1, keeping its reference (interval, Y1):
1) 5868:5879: 0.092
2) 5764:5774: 0.172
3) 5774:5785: 0.174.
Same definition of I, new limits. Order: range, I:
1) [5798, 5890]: 5872.29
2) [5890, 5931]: 5918.44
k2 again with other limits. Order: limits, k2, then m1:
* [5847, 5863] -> -26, -0.019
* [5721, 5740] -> -94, -0.005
